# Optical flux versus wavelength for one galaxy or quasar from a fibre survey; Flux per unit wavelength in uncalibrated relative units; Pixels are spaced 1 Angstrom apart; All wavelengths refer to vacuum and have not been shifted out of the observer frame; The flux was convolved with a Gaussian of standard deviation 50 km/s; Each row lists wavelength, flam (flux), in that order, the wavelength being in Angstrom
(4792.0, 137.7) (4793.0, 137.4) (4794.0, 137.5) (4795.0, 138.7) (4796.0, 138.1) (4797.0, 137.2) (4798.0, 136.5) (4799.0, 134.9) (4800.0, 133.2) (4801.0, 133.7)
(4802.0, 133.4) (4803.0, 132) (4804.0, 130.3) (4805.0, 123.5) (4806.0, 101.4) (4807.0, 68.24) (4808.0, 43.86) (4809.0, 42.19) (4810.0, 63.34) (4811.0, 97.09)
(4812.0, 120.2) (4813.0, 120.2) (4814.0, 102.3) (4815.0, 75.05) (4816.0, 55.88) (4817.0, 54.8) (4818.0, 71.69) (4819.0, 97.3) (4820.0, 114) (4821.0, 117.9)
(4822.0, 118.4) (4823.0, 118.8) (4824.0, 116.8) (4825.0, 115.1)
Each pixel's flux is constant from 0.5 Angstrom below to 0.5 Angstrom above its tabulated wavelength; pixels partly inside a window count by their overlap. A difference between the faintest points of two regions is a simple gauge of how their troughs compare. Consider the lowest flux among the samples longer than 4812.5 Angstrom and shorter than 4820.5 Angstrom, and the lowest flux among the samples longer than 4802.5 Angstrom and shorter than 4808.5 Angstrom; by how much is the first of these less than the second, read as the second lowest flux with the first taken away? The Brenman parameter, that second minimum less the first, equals -11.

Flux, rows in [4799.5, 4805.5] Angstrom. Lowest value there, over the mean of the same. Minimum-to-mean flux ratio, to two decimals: 0.94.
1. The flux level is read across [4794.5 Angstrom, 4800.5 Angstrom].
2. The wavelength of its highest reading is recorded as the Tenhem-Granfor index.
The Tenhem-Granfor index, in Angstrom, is 4795.0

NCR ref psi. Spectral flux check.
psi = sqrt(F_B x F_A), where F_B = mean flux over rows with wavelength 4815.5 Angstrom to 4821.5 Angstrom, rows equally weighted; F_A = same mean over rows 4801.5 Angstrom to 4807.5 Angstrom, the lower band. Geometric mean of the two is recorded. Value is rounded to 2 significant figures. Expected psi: 99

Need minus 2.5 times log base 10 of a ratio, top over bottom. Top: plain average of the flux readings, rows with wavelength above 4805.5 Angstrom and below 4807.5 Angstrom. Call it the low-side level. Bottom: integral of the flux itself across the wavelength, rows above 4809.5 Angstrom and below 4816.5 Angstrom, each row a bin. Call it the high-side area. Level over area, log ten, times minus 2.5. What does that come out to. 2.2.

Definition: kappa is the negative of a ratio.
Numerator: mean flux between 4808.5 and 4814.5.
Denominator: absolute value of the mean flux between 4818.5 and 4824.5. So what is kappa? -0.80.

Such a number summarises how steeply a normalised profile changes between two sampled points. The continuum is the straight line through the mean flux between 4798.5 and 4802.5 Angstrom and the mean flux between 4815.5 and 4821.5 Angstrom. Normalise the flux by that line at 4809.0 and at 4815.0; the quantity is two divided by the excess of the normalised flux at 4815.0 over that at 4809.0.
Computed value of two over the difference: 5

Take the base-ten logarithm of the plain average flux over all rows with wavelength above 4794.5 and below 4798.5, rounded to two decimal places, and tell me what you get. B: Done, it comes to 2.14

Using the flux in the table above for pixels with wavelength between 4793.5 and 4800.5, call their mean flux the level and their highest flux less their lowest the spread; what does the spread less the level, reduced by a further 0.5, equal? -132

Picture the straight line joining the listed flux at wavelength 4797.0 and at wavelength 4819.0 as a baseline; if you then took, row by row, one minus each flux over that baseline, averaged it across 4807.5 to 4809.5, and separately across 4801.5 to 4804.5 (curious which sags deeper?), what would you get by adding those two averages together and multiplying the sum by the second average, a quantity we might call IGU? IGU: -0.026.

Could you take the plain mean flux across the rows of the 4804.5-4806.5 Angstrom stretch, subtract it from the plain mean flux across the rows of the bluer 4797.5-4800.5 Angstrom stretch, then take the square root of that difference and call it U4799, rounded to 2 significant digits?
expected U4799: 4.7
